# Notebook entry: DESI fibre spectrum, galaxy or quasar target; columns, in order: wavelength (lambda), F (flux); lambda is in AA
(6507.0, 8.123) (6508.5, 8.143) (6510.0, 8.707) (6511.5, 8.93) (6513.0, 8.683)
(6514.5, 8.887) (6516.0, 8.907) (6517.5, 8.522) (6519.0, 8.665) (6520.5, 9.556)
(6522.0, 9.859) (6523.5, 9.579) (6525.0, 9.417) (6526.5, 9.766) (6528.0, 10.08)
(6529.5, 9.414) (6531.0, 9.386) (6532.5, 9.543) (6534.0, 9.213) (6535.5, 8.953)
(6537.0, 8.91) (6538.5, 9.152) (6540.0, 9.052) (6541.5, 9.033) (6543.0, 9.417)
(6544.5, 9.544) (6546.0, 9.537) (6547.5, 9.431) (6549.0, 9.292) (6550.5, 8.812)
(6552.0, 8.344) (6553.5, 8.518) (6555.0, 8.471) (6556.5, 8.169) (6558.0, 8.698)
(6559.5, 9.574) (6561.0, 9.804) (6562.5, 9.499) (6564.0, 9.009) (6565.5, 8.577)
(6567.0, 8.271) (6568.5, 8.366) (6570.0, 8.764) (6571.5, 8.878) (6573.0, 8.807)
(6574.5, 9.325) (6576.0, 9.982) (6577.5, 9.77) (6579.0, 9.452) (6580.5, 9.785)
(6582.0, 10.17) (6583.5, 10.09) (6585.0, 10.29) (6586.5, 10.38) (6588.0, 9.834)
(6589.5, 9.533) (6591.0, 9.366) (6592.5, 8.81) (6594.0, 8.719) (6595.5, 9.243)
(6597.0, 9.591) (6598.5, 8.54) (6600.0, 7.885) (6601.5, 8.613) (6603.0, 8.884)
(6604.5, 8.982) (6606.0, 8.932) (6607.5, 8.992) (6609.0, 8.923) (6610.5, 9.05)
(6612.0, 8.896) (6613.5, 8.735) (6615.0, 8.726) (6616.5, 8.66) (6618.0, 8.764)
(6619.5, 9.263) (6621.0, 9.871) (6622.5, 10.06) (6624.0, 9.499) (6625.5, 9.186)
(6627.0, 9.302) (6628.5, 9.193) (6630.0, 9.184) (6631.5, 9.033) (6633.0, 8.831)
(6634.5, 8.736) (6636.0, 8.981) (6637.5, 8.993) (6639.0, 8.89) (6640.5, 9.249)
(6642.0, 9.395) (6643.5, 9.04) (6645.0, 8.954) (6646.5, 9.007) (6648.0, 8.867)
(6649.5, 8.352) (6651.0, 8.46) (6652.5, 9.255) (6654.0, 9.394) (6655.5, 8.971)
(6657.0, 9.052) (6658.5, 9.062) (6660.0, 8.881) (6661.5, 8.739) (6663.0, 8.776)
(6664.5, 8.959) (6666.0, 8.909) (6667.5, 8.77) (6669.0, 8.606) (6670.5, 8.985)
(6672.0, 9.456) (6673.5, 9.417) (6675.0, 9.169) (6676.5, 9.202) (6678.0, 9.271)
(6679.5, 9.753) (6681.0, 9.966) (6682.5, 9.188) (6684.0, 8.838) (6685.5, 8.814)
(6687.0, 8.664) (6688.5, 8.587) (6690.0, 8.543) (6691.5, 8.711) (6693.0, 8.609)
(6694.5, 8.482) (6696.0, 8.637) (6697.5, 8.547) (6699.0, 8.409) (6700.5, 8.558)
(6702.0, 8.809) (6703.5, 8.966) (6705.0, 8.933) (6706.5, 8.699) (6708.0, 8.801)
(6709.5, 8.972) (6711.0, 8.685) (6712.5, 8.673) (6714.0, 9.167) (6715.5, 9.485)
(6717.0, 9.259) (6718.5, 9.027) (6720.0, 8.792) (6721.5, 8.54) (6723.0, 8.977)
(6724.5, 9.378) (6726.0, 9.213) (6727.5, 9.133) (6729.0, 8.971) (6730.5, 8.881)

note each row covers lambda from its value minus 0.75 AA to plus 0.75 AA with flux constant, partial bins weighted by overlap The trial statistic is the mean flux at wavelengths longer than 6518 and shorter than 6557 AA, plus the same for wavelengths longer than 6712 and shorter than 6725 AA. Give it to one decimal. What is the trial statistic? 18.2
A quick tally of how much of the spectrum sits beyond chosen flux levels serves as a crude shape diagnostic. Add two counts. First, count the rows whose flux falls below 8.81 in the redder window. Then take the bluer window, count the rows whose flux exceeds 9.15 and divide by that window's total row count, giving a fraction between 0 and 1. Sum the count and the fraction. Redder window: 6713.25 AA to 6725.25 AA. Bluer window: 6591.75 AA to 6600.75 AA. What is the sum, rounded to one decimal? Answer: 2.3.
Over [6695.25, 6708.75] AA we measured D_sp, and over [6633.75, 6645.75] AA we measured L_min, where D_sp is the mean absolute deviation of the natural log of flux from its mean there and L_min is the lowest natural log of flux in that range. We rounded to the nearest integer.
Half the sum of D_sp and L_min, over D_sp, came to 63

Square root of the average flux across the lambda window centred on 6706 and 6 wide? 2.97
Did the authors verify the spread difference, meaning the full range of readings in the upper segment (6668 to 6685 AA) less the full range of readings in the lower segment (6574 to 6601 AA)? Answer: -1.1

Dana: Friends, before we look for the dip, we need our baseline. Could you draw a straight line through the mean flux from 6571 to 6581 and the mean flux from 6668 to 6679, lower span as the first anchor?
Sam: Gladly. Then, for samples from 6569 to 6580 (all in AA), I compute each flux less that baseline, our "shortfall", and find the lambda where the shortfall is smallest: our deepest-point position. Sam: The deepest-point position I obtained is 6570.0 AA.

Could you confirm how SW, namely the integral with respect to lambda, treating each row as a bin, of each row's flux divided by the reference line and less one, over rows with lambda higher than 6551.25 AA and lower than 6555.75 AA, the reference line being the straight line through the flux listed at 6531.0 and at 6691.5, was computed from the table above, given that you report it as -0.41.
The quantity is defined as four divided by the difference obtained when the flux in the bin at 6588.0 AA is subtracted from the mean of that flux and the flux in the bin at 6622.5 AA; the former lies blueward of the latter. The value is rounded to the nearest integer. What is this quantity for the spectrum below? 35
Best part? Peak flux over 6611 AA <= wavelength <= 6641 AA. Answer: 10.06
